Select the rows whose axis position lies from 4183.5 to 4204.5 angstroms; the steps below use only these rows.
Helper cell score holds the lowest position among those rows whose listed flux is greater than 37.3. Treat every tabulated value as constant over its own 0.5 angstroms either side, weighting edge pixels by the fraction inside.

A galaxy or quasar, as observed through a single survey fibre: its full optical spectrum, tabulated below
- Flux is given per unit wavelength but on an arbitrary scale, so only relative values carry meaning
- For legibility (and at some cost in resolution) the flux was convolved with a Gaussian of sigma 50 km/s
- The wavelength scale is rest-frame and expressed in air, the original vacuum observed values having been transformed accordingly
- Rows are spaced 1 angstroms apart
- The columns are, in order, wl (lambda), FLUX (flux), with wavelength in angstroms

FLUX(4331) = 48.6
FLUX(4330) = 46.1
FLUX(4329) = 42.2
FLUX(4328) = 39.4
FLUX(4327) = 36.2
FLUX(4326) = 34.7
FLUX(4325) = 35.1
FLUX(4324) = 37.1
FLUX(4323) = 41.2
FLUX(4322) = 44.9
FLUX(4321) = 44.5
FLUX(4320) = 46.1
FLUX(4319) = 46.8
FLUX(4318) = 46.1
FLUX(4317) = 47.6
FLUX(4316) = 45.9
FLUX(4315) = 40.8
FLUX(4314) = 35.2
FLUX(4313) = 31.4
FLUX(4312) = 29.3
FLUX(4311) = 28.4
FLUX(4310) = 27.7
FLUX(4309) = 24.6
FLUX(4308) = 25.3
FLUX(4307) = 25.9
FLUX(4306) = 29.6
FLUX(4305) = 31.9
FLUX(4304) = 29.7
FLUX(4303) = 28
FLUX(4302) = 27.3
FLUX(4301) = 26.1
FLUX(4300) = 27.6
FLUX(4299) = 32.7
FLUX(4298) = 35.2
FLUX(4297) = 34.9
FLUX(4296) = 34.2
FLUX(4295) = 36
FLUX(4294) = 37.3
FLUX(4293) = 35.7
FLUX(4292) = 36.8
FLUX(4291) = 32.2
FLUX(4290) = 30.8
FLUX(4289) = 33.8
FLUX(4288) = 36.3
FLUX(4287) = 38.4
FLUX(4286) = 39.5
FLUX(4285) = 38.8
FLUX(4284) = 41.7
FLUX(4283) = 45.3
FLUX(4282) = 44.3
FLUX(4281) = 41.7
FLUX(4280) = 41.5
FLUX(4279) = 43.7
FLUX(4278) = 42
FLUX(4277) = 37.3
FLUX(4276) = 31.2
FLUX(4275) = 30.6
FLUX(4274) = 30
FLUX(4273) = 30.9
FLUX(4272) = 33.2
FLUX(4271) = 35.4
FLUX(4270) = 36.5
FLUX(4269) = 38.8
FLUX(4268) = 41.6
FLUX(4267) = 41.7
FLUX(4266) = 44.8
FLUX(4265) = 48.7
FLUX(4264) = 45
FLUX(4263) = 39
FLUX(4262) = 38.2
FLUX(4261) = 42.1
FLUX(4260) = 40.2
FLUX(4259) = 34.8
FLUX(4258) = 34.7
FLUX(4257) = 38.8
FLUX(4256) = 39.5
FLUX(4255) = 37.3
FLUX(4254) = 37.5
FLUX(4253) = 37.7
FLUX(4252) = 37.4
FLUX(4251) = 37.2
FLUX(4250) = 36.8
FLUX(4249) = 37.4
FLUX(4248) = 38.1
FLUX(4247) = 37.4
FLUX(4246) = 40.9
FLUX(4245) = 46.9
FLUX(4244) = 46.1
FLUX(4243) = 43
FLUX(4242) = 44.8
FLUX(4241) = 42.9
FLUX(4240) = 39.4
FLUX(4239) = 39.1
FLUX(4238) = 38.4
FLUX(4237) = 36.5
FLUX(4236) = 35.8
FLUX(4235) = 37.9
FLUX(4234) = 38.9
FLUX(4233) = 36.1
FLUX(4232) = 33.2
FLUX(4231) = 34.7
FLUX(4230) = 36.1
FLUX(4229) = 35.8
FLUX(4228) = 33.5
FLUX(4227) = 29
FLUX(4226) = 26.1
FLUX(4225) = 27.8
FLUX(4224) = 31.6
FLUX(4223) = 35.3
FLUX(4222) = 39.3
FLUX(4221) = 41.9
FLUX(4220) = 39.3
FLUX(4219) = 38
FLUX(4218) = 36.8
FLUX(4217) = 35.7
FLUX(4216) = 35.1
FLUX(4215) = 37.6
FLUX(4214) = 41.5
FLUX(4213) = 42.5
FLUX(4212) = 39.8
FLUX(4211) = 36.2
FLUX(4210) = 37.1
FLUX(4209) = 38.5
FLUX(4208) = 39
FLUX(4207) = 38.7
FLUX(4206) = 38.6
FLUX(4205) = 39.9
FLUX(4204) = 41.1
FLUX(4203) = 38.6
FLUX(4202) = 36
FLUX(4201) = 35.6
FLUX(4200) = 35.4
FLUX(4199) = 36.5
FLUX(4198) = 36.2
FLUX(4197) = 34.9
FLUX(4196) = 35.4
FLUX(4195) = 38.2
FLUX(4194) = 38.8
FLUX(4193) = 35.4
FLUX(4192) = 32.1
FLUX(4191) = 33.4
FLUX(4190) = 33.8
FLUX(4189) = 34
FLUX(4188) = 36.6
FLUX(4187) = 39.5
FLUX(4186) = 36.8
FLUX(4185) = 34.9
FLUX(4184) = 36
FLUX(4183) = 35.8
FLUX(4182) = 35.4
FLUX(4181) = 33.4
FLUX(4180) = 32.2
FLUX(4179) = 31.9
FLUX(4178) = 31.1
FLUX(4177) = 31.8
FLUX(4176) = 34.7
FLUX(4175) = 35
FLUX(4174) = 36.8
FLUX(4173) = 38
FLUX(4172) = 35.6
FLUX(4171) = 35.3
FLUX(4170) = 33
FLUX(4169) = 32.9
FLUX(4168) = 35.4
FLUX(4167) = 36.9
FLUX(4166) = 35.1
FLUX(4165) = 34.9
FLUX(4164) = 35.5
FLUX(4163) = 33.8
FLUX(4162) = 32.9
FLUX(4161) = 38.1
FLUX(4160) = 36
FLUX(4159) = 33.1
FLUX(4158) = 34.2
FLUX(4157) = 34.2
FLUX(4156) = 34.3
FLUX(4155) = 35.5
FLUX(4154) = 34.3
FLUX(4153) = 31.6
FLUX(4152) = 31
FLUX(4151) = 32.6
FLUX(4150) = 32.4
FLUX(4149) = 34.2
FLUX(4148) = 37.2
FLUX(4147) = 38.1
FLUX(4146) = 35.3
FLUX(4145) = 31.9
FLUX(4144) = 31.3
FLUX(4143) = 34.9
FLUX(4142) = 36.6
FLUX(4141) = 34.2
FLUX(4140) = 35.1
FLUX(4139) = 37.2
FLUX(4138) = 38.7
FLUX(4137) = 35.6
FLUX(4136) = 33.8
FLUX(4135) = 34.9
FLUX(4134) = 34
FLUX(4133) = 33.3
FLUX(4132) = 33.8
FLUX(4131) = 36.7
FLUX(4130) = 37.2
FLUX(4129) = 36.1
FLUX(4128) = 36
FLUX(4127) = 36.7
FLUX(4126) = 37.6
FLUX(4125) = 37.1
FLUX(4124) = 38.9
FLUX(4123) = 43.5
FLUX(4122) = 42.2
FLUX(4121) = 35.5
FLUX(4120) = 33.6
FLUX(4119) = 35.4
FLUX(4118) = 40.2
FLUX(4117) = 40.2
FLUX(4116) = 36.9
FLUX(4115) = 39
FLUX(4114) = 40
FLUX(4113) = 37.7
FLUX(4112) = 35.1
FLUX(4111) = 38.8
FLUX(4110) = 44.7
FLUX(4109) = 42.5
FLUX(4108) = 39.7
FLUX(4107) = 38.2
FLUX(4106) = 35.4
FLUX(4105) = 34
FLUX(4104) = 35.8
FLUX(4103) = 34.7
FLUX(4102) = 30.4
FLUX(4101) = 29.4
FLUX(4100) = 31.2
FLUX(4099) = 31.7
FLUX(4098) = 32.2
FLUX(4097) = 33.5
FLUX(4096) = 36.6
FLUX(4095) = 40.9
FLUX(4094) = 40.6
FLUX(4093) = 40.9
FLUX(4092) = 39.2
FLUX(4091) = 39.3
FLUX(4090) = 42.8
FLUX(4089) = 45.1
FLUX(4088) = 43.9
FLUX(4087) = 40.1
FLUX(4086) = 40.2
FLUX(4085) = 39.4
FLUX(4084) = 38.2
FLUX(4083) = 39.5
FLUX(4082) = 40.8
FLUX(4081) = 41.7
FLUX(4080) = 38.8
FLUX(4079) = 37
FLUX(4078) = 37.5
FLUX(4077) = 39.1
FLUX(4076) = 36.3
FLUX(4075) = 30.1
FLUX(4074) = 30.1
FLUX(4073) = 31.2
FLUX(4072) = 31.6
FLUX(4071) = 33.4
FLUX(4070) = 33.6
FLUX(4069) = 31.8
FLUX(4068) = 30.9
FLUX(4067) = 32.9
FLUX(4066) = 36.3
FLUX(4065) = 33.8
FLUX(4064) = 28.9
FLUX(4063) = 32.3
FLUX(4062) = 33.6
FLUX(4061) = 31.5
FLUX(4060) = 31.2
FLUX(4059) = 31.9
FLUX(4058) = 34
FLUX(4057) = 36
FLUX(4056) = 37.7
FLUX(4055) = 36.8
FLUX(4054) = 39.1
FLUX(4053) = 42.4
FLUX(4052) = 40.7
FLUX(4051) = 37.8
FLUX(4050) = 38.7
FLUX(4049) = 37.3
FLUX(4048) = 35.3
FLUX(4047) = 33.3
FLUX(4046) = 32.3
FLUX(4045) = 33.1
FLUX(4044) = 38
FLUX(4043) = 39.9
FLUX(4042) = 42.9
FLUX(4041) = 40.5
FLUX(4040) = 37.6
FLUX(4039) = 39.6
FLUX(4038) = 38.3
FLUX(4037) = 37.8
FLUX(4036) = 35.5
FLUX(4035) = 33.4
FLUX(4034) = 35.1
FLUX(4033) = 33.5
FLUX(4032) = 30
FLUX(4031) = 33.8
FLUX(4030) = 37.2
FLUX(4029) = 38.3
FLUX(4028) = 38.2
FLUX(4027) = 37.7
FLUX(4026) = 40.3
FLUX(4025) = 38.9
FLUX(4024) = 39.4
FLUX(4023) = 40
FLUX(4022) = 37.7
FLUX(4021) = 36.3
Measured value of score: 4187 angstroms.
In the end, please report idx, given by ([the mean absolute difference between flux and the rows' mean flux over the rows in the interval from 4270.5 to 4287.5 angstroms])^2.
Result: 19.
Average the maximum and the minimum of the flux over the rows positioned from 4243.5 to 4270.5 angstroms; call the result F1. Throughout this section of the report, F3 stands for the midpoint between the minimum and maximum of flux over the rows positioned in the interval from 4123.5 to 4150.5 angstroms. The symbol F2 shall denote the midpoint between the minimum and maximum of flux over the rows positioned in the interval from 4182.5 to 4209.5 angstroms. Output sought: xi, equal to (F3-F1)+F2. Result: 30.0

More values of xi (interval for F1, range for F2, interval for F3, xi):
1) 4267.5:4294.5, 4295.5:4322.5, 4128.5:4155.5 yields 33.3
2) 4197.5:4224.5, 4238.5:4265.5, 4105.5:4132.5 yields 43.8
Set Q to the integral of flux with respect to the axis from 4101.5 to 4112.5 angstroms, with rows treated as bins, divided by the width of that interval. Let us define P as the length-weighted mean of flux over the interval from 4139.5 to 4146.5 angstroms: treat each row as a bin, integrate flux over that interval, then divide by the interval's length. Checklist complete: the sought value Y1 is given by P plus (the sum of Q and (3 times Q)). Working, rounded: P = 34.2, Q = 37.2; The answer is 183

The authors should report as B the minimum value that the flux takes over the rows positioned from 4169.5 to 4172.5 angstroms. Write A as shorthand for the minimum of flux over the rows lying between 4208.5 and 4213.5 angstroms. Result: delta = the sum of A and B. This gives 69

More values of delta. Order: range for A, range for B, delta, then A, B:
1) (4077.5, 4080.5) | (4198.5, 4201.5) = 72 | 37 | 35.4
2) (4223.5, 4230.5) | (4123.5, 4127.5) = 63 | 26.1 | 36.7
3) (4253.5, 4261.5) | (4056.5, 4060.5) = 66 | 34.7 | 31.2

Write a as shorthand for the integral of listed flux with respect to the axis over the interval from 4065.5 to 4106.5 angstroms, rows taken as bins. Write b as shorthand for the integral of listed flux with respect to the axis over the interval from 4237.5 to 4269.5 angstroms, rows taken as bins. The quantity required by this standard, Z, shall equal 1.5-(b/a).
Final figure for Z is 0.6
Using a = 1488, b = 1286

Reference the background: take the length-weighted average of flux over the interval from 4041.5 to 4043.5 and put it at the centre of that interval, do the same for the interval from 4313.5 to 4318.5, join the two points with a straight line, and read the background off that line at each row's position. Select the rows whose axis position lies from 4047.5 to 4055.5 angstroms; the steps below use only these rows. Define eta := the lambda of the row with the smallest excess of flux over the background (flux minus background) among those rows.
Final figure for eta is 4048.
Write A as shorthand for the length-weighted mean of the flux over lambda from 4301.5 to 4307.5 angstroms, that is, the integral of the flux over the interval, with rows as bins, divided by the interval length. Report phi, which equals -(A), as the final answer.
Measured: -29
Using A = 29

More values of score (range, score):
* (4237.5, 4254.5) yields 4238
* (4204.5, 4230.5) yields 4205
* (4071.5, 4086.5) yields 4077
